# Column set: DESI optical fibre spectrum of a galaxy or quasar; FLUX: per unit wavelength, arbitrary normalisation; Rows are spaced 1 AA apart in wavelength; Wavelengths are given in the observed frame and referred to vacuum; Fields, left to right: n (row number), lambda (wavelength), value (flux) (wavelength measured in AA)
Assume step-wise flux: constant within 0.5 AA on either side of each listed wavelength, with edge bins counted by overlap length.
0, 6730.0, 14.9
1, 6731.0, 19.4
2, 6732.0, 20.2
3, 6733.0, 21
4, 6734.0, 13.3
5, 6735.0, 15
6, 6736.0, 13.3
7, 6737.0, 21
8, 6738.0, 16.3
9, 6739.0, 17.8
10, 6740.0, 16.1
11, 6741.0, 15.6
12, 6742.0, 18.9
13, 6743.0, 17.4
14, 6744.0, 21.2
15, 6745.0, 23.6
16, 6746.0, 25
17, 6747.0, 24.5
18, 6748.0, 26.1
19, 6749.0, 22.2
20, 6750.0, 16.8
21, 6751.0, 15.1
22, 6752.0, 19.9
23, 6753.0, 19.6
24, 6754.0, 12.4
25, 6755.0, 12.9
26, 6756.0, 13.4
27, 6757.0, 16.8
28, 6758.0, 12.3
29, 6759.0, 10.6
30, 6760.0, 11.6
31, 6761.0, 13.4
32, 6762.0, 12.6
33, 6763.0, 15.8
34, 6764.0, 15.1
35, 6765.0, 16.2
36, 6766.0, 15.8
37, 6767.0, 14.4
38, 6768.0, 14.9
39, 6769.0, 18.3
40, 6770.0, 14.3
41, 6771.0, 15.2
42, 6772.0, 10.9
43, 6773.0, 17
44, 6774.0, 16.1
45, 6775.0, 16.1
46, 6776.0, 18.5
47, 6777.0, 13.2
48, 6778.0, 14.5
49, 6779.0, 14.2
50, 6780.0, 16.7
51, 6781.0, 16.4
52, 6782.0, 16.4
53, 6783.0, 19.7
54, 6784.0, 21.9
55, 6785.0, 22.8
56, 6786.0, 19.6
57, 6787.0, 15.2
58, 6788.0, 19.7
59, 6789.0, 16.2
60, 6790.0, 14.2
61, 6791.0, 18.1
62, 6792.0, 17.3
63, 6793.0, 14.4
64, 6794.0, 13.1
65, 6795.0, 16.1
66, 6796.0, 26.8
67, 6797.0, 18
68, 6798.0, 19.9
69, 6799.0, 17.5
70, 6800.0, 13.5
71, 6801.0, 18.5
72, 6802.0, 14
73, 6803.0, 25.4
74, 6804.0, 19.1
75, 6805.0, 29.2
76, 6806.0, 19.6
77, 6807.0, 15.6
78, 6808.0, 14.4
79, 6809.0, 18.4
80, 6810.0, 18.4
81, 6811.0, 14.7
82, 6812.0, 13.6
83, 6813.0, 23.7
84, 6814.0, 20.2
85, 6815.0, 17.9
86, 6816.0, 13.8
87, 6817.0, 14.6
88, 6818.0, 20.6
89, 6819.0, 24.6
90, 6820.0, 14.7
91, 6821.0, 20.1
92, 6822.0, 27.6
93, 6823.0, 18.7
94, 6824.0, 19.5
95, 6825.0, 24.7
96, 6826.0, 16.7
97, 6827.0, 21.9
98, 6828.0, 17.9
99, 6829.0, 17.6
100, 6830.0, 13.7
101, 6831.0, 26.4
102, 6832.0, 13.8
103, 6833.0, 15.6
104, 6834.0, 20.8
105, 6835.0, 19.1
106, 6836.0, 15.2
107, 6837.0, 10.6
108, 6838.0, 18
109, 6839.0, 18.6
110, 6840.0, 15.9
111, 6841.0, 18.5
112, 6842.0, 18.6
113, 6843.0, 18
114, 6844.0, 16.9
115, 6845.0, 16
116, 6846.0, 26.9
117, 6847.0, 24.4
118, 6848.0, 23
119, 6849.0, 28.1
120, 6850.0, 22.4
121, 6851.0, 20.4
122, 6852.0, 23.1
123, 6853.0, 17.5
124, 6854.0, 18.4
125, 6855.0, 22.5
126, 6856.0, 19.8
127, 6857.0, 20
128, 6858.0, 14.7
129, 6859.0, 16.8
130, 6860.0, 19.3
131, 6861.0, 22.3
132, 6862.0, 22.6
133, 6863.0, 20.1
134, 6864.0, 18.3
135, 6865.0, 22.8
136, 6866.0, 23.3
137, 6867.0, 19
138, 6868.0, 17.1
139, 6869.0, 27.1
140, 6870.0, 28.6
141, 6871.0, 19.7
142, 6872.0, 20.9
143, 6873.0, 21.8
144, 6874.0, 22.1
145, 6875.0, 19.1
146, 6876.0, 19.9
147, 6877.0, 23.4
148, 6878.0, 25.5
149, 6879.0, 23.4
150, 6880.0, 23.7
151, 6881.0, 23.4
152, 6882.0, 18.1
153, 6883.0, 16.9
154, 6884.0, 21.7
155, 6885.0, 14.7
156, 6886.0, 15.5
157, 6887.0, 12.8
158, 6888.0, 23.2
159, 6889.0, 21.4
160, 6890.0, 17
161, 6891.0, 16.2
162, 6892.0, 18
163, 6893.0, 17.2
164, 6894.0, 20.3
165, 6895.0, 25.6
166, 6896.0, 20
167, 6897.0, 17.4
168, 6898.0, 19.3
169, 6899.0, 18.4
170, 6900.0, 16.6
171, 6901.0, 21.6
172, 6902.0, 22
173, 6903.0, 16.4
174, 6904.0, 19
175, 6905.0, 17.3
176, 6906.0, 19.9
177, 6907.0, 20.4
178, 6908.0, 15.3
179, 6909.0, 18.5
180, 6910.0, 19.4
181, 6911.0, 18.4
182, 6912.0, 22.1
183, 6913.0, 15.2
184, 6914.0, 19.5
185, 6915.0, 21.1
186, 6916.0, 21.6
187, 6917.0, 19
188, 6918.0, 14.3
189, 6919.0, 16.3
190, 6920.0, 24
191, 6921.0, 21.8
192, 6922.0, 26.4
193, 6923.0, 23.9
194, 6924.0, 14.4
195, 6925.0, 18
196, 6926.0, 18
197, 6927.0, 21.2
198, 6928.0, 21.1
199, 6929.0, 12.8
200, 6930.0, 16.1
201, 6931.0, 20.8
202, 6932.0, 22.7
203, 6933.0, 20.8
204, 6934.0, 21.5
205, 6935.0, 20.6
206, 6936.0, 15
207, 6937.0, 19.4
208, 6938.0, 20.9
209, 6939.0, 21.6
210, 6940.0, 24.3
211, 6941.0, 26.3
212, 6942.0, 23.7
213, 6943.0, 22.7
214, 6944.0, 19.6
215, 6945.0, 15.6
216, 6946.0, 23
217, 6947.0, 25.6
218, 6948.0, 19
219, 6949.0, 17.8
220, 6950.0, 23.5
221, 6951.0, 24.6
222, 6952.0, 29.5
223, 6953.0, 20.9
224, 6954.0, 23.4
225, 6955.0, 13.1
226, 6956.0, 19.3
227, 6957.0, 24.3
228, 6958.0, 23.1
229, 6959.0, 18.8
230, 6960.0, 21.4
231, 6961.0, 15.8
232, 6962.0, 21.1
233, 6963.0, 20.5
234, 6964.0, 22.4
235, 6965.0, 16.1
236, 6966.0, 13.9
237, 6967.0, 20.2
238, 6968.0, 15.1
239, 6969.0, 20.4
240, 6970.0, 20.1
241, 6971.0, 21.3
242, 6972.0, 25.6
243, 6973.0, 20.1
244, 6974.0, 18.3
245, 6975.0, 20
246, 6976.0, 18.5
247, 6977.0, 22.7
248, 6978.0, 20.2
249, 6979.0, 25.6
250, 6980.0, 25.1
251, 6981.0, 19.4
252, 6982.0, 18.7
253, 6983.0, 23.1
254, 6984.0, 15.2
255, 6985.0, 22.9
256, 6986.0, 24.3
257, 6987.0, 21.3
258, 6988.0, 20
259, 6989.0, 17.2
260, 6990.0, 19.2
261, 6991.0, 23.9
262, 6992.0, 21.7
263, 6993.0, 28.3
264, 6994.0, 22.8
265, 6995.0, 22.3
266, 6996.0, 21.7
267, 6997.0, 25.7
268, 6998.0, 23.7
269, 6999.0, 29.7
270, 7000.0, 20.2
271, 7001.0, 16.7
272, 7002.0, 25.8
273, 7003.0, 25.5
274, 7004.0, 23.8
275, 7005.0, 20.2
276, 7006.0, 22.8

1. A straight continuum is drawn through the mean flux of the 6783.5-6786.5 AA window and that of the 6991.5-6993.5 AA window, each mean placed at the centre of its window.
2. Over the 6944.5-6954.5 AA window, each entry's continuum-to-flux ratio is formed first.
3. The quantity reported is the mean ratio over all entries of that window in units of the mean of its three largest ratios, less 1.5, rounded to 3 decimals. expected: -0.695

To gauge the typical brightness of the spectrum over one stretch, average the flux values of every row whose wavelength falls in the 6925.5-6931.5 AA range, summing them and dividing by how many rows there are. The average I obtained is 18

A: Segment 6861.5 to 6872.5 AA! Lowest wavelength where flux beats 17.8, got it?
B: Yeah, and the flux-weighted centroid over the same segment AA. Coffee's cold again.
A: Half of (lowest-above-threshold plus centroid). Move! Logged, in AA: 6864.5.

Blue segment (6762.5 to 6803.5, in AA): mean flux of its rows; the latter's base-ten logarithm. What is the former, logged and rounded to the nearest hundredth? 1.23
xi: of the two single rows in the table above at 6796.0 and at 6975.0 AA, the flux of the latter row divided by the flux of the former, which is 0.75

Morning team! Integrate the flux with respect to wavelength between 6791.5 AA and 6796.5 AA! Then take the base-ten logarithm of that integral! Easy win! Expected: 1.94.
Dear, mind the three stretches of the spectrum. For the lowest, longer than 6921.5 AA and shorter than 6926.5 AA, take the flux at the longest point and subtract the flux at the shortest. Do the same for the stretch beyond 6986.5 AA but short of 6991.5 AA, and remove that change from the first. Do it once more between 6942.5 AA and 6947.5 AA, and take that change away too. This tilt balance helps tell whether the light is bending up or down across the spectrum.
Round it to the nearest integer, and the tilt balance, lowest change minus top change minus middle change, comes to -14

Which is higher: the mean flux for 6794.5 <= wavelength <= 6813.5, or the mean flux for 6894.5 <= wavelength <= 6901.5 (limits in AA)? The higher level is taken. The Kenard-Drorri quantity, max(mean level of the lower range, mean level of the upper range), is 19.8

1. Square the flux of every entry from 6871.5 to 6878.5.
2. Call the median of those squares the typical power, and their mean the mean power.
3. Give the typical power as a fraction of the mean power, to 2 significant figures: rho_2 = 0.99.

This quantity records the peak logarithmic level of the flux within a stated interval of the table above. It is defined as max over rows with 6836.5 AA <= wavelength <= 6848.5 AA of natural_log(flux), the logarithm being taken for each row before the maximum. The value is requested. 3.29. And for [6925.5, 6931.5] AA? 3.05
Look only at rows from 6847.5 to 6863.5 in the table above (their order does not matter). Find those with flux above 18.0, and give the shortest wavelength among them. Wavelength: 6848.0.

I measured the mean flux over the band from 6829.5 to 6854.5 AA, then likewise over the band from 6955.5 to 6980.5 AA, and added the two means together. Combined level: 40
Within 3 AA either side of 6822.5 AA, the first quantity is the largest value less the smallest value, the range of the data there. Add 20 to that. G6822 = 32.9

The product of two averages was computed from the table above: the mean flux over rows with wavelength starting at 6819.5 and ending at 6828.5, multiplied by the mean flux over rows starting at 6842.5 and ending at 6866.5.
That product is 419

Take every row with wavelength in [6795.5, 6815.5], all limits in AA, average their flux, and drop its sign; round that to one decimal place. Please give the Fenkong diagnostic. 18.9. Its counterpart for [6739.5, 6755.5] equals 19.2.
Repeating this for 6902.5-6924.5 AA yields 19.3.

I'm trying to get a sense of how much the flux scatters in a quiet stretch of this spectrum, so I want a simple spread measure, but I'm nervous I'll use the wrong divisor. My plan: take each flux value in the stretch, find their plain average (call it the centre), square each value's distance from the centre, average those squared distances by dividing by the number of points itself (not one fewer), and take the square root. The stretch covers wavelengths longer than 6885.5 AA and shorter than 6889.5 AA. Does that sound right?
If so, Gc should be 4.2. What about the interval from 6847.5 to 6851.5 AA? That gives 2.8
